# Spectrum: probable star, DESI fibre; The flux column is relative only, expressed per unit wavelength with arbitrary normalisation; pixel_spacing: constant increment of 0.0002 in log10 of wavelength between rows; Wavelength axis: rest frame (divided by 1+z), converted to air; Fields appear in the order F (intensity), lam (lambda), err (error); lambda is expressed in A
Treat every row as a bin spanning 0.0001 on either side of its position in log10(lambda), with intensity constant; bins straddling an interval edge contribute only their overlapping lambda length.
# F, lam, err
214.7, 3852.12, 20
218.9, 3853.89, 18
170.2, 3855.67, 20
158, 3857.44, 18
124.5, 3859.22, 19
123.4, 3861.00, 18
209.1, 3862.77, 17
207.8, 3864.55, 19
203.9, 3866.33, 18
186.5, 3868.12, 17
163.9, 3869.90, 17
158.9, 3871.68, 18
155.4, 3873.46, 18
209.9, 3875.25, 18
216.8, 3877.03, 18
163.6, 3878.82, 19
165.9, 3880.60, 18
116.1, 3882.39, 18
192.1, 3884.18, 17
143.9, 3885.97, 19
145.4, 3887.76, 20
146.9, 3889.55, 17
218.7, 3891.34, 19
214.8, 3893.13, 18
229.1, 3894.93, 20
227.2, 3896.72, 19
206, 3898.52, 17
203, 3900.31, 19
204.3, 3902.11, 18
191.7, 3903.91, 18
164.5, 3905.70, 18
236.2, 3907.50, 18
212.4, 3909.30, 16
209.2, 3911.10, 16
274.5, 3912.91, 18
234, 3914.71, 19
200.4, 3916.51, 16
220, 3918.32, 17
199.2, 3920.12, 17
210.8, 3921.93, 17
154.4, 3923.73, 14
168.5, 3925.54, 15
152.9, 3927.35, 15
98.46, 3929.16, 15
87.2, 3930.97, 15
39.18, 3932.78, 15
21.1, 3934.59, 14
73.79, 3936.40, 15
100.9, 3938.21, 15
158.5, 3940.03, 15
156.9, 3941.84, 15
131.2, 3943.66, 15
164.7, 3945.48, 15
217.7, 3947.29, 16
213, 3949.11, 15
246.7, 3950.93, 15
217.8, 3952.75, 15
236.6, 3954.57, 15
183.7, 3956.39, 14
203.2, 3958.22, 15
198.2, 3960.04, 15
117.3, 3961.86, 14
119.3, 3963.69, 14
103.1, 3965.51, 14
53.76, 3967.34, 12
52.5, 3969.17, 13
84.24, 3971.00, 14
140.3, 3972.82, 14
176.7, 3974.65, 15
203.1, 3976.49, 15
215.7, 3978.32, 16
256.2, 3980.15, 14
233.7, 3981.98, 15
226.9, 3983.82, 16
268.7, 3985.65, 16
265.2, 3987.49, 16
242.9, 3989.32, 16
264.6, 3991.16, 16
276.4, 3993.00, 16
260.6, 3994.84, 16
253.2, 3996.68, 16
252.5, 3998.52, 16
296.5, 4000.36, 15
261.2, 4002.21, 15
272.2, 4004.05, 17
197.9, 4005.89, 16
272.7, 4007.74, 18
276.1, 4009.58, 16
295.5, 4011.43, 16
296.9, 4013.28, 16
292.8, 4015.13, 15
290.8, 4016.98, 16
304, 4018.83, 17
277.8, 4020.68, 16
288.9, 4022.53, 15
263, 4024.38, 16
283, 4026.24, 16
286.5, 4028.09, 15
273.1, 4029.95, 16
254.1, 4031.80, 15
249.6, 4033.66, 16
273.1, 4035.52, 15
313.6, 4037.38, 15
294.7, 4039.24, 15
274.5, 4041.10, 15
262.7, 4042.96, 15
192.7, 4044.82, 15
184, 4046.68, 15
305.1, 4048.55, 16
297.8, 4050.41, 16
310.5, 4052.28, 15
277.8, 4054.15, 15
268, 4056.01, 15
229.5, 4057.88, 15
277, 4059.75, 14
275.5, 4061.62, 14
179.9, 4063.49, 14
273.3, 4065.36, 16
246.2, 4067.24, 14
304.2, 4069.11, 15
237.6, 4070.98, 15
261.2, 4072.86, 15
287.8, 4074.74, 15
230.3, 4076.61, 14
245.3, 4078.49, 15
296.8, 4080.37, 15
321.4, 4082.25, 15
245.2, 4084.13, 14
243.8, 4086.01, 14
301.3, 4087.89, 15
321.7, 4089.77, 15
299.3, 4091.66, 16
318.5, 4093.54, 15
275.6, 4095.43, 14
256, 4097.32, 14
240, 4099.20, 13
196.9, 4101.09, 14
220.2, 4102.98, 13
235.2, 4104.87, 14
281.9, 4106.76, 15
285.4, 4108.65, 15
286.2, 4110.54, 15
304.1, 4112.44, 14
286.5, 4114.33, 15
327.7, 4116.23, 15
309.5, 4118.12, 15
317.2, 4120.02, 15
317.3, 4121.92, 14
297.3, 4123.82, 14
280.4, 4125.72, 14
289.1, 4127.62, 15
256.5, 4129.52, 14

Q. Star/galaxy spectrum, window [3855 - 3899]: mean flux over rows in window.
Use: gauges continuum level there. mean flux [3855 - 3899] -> 178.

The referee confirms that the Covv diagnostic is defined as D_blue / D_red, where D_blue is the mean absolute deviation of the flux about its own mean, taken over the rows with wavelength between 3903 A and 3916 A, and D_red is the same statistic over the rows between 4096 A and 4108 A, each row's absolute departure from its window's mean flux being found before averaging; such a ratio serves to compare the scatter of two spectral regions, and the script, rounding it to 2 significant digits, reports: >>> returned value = 1.3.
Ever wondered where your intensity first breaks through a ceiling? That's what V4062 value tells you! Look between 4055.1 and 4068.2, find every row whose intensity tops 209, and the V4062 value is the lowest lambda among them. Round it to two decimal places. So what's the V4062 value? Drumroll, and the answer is 4056.01 A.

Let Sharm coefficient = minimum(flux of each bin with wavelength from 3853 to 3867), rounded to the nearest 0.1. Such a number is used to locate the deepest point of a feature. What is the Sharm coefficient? 123.4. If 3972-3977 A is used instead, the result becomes 140.3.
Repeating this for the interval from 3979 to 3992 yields 226.9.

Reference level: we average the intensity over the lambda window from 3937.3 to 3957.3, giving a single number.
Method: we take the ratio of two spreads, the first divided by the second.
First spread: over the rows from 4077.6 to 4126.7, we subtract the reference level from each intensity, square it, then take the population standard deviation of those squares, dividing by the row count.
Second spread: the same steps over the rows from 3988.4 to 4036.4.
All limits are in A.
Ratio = 1.8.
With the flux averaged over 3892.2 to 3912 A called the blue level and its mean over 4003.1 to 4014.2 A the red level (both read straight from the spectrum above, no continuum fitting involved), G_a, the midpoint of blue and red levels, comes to 239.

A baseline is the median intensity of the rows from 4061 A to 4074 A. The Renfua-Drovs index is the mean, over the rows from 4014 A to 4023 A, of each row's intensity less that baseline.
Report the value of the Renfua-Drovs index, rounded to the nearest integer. 30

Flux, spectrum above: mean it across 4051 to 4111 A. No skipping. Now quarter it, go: 66.6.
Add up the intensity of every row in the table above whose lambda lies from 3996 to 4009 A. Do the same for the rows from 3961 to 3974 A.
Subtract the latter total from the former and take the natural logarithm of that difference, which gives 7.04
